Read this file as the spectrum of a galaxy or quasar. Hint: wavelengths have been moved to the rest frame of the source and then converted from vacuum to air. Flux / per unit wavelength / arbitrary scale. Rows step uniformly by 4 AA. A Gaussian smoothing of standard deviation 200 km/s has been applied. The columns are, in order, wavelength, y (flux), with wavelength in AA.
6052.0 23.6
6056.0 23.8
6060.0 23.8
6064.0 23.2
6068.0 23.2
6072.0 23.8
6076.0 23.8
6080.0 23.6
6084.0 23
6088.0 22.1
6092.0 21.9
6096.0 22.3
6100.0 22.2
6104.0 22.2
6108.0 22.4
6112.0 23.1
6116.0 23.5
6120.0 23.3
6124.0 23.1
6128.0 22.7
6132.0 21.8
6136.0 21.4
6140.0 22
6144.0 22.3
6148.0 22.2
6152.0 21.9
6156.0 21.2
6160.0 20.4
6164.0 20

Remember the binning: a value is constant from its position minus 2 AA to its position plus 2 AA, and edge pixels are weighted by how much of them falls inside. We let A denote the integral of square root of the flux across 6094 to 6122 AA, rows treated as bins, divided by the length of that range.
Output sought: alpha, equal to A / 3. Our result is 1.59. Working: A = 4.77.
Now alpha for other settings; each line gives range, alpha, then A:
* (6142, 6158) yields 1.56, 4.68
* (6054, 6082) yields 1.62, 4.86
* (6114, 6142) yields 1.58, 4.75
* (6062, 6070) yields 1.61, 4.82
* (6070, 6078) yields 1.63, 4.88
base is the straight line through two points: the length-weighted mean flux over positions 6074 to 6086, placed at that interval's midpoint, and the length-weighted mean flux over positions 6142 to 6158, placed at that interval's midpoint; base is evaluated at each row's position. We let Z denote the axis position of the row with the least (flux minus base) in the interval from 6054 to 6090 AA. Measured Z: 6088.0 AA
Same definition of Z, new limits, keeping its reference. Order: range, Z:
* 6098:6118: 6100.0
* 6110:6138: 6136.0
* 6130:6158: 6136.0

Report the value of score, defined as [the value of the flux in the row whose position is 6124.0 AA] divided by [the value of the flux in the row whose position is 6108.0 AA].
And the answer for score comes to 1.03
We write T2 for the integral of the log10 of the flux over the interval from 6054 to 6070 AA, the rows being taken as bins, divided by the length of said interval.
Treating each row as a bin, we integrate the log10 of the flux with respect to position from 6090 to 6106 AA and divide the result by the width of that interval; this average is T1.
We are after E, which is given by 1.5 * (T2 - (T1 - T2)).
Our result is 2.10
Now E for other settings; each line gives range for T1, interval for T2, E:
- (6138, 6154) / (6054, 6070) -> 2.10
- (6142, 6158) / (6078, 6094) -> 2.05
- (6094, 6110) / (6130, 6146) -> 2.00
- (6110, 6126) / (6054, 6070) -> 2.06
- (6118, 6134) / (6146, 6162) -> 1.96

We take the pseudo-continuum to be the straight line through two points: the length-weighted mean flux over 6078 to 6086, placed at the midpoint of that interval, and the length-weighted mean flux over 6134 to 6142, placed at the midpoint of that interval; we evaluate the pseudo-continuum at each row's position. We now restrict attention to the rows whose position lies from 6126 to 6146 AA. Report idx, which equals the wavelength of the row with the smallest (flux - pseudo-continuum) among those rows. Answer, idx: 6136.0 AA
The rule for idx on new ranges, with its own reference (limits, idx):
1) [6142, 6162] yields 6160.0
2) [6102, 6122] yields 6104.0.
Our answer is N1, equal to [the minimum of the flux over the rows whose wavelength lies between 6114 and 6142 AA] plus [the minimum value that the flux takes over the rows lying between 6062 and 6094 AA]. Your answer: 43.3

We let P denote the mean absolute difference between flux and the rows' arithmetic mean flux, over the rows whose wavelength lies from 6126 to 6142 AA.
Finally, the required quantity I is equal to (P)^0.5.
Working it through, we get 0.61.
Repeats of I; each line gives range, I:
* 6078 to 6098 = 0.76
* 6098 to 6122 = 0.72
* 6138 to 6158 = 0.54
